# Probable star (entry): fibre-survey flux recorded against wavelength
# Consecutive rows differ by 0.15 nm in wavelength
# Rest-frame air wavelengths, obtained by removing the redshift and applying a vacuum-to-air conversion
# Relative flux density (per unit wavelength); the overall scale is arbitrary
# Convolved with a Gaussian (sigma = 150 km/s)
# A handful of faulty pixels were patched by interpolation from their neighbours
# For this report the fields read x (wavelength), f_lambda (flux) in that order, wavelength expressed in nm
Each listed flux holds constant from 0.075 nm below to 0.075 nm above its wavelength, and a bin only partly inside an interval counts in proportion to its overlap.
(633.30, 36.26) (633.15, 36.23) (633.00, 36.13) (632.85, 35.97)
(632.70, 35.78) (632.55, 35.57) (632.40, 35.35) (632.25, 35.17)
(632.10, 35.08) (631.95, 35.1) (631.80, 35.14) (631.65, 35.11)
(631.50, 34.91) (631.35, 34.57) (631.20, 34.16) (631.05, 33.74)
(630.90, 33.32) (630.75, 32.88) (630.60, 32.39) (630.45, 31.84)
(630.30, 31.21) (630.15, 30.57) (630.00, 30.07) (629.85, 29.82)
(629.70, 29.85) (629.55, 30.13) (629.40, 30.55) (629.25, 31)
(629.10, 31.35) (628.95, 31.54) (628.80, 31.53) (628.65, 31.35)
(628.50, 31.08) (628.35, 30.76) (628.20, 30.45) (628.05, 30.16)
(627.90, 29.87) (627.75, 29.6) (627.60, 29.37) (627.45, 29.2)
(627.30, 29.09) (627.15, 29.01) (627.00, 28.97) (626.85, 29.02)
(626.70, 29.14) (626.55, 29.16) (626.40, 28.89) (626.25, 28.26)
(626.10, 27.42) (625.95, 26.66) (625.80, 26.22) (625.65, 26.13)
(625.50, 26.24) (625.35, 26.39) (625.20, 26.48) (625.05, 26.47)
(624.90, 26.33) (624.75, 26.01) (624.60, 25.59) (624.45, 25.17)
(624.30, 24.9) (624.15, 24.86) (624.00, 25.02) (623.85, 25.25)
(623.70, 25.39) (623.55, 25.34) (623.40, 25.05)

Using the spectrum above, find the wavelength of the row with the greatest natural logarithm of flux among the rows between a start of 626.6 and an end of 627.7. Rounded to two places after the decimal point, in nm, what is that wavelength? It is 627.60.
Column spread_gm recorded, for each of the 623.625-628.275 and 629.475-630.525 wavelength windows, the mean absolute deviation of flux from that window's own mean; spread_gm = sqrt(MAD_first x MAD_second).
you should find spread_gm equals 1.01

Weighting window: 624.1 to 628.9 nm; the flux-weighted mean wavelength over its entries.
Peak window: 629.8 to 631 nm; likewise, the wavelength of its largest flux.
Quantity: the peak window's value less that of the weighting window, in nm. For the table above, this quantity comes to 4.33 nm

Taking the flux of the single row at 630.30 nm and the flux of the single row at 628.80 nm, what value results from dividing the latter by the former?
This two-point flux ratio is 1.01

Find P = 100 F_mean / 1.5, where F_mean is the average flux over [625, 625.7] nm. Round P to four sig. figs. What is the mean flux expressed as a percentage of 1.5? 1756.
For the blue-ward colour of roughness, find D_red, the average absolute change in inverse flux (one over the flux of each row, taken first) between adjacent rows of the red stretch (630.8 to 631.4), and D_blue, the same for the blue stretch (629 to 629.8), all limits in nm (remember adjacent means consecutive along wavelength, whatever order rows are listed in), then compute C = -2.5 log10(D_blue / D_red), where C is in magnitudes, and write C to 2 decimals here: -0.11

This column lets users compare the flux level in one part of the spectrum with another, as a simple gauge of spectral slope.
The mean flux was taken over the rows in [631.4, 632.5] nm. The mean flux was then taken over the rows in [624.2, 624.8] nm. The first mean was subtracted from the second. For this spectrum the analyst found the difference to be -10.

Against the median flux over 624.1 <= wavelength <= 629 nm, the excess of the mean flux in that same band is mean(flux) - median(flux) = -0.75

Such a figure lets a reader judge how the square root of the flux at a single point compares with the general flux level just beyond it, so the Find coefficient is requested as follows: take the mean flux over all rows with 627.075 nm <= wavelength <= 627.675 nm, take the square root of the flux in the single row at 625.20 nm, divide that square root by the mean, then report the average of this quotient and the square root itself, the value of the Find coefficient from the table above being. 2.66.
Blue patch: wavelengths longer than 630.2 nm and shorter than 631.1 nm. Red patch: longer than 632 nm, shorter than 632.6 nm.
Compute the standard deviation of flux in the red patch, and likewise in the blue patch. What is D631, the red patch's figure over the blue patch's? 0.2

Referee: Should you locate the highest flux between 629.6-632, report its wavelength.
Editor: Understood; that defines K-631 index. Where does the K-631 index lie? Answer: 631.80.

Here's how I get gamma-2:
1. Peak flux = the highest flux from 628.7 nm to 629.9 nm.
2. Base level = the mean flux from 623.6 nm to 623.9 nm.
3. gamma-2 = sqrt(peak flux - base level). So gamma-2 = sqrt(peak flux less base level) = 2.5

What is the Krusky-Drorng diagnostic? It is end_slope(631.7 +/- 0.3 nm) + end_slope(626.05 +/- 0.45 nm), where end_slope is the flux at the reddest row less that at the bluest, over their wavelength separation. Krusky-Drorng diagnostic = 4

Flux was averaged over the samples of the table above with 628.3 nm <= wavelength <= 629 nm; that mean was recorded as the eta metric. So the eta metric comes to 31.3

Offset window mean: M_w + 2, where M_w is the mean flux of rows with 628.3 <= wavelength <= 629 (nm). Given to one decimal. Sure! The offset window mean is 33.3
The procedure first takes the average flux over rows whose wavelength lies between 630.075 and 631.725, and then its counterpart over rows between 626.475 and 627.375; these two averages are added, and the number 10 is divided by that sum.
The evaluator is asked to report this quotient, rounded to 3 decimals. 0.161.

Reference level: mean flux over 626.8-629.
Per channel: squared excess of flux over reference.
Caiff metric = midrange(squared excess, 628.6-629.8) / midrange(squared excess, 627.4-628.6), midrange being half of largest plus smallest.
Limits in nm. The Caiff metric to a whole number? 2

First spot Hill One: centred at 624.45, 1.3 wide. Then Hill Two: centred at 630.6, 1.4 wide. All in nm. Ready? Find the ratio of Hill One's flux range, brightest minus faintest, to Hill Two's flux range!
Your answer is 0.39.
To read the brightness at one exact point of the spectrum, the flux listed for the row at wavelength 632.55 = 35.57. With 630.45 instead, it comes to 31.84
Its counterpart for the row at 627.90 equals 29.87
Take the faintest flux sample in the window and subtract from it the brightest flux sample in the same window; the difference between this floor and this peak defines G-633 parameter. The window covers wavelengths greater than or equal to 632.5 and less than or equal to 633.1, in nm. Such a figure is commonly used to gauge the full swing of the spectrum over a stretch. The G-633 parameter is -0.56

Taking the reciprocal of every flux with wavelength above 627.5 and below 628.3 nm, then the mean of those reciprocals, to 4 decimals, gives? 0.0335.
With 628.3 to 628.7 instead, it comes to 0.0322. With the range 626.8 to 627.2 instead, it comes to 0.0345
